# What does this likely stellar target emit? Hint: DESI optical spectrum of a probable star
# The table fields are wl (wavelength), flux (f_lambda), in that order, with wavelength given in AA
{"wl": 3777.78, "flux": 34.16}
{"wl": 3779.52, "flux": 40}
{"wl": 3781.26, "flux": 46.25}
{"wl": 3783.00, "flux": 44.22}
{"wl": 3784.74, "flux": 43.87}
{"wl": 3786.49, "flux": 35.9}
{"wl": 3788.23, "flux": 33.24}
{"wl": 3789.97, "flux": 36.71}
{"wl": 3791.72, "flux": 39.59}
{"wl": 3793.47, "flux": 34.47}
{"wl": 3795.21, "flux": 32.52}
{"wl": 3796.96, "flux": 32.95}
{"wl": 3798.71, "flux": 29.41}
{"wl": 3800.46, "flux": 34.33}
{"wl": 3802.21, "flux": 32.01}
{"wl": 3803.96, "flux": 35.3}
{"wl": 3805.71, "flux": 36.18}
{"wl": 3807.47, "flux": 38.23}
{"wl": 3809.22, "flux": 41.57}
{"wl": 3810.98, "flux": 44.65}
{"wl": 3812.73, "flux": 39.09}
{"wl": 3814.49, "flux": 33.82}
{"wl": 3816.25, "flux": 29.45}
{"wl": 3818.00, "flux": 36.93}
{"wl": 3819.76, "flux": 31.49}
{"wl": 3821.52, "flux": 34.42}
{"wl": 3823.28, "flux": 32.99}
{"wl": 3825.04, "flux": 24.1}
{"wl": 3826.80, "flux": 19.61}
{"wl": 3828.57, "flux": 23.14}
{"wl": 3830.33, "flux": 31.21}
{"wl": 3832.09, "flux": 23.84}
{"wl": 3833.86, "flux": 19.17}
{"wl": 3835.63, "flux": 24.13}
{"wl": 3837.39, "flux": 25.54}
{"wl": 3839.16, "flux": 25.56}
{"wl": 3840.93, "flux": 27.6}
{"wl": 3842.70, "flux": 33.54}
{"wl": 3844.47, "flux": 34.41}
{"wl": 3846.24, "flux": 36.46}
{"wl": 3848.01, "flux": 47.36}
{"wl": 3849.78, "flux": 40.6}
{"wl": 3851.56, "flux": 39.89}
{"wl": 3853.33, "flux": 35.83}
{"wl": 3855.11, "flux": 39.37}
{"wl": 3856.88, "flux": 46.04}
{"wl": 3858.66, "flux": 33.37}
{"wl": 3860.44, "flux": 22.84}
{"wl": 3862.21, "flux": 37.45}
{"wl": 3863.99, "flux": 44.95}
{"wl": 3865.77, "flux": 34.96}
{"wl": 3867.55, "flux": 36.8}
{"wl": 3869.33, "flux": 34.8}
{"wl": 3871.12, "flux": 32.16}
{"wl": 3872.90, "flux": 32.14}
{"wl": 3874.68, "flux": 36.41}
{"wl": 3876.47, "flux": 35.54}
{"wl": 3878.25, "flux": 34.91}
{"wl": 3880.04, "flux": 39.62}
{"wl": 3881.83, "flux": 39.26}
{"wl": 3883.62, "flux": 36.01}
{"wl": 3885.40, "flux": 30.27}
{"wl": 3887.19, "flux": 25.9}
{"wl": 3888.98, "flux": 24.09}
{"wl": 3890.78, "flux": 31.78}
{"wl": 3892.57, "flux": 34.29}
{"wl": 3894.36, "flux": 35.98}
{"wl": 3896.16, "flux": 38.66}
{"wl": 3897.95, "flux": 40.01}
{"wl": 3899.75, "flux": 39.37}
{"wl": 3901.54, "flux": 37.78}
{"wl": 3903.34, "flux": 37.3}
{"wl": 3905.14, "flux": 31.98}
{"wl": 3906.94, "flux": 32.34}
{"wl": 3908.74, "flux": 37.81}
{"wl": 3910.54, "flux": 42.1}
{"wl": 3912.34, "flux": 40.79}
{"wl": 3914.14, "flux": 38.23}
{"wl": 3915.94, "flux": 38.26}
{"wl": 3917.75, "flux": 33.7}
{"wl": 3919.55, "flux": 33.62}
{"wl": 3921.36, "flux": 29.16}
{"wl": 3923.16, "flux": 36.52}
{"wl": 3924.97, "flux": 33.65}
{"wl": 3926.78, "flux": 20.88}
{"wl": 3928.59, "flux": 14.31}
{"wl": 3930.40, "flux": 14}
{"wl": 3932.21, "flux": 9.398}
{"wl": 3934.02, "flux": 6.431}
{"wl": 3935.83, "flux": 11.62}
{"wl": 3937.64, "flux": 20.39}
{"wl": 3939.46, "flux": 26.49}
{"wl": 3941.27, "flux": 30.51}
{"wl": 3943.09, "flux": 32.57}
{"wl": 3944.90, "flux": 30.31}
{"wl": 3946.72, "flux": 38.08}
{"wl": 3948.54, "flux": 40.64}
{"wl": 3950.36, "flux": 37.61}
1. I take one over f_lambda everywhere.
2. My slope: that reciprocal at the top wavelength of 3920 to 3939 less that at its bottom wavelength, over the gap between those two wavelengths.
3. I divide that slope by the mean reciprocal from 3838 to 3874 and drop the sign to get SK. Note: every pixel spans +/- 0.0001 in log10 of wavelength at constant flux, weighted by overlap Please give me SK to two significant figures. 0.031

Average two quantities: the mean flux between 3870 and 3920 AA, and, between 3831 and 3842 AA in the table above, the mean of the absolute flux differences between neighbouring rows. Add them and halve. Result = 19.0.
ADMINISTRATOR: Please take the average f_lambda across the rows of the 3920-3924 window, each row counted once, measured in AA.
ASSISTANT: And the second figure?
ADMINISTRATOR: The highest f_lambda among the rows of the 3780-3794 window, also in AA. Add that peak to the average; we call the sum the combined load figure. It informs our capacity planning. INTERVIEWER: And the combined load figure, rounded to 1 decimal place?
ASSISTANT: 79.1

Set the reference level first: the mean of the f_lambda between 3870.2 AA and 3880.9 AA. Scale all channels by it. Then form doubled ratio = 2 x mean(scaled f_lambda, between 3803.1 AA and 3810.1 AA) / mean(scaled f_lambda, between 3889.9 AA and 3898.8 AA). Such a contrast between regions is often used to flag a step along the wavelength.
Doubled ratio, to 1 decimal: 2.1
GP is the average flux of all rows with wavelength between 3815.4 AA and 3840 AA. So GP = 27.3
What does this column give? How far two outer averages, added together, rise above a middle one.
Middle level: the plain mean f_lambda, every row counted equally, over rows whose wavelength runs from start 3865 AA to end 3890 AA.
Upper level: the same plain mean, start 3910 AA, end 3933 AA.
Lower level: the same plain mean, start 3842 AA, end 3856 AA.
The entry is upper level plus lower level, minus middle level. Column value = 34.2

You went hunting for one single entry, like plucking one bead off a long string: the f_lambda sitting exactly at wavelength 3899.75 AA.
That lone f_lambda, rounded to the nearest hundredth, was 39.37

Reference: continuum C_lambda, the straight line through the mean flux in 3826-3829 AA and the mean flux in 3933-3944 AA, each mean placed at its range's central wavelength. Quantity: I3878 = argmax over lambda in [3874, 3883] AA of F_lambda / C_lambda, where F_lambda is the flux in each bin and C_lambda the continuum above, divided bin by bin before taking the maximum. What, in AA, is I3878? 3880.04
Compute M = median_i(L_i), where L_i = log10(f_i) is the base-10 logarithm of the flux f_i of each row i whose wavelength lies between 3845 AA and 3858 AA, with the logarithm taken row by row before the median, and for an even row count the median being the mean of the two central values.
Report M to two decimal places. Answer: 1.60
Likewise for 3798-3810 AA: 1.55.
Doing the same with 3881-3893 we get 1.50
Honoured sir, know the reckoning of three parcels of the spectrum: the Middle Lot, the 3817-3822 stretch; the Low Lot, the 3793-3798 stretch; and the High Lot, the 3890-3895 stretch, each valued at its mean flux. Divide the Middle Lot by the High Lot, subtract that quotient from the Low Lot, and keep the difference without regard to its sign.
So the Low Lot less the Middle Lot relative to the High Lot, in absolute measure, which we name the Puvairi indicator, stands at 32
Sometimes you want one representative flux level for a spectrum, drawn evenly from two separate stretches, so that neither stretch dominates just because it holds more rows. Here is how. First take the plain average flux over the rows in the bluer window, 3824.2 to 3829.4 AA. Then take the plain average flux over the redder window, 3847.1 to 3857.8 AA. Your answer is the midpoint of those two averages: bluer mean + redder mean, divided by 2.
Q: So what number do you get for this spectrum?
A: 31.9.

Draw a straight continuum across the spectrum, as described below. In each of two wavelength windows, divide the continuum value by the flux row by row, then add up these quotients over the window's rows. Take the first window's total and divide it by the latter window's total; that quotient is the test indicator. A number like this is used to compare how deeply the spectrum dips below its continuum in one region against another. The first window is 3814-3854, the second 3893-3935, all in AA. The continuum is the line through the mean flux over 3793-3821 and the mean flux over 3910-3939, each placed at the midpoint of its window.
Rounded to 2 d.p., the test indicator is 1.03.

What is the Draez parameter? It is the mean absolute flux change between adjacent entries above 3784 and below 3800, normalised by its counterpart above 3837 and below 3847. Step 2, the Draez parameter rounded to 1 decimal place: 1.6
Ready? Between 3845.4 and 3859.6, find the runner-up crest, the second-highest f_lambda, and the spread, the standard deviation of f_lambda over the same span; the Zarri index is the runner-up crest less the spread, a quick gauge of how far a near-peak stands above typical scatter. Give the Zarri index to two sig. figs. 41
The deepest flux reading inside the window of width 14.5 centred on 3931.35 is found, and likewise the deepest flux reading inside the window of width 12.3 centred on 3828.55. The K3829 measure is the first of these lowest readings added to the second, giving 26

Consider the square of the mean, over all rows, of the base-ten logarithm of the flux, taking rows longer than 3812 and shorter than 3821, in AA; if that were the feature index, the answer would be 2.34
